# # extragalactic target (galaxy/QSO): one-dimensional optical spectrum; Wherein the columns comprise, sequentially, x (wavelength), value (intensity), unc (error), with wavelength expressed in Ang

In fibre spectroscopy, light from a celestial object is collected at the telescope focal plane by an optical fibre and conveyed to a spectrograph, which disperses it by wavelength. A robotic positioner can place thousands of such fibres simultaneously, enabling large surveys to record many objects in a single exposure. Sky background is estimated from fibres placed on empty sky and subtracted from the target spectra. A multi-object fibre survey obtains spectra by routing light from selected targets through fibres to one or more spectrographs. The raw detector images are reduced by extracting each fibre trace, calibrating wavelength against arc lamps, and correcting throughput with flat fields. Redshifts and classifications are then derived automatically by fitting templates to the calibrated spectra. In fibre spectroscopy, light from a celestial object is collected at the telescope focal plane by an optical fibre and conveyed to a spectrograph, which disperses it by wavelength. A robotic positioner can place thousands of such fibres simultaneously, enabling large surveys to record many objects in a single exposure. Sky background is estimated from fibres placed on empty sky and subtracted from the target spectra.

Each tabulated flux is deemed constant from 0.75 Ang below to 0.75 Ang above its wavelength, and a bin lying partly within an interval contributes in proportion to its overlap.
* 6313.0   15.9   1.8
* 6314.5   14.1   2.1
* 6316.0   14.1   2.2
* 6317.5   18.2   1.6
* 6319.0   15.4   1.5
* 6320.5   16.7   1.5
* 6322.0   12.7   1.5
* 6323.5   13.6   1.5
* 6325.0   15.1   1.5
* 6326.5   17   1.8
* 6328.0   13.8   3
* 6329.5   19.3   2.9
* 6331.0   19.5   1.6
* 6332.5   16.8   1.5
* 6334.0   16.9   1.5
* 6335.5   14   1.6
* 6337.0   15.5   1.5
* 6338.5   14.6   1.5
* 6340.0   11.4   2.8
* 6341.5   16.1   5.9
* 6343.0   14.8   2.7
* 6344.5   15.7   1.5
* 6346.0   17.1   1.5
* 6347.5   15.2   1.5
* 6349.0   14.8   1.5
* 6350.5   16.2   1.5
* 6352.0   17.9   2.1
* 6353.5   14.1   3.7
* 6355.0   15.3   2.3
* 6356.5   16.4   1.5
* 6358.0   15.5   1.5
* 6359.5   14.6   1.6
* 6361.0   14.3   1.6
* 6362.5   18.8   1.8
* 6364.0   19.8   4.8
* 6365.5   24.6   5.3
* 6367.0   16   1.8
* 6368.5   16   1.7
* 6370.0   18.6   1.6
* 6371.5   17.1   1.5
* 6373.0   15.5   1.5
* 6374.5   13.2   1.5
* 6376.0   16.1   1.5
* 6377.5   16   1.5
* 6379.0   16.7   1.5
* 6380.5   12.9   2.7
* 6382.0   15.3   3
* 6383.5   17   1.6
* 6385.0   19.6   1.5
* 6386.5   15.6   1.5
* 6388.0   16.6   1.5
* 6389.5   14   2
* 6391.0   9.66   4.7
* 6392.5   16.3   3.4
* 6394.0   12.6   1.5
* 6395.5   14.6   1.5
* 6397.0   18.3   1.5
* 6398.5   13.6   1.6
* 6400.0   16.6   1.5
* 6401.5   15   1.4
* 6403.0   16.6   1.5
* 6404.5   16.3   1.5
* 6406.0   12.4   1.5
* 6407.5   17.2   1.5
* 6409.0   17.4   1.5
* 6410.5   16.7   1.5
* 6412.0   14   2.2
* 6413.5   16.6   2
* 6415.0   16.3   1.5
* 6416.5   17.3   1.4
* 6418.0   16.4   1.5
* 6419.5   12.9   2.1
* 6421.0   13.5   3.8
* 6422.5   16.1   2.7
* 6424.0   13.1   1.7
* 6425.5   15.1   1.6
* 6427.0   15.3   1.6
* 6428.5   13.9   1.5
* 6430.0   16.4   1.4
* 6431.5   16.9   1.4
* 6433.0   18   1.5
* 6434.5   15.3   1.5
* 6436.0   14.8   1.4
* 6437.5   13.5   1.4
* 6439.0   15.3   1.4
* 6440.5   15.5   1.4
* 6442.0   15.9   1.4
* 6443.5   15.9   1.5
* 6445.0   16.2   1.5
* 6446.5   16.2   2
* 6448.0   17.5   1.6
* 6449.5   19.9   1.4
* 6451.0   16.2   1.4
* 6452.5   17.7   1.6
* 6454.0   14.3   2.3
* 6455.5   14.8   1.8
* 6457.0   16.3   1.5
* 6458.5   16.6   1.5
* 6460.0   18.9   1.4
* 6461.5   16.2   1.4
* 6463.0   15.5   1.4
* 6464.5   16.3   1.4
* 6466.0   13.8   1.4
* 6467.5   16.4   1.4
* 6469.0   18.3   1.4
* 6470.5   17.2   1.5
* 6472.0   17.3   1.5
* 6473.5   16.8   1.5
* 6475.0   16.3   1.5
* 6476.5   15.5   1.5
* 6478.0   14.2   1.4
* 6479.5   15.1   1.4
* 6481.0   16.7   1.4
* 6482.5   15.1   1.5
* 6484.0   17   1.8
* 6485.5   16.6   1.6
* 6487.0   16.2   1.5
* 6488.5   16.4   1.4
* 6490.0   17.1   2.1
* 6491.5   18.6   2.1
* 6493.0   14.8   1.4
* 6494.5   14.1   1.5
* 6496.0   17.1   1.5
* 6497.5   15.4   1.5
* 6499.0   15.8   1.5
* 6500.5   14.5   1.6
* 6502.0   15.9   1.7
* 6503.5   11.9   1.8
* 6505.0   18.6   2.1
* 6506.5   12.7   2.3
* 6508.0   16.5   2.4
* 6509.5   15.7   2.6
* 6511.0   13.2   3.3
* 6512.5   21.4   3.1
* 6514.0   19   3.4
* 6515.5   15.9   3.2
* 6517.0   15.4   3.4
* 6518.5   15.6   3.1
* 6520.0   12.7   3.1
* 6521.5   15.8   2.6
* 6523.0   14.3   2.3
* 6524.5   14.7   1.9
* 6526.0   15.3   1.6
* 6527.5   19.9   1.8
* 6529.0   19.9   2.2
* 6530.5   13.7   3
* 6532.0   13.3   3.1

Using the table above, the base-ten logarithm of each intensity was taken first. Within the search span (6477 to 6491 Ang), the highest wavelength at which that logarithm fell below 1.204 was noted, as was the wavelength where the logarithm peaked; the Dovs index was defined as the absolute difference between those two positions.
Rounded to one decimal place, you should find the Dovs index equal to 7.5 Ang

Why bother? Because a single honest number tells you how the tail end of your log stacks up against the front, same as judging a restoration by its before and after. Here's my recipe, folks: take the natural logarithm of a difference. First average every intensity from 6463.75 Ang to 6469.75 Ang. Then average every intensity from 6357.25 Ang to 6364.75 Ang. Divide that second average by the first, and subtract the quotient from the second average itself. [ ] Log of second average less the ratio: 2.75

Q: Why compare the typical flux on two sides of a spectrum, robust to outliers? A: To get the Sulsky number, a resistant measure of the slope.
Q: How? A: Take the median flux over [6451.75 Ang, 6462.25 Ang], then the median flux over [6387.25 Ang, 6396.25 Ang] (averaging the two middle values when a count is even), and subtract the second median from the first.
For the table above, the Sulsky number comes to 2.0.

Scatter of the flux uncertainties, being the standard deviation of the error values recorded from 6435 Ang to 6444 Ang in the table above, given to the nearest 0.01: 0.04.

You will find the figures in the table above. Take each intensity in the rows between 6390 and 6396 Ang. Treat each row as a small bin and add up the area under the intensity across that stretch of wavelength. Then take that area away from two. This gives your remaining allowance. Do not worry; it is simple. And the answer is -78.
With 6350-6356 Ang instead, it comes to -93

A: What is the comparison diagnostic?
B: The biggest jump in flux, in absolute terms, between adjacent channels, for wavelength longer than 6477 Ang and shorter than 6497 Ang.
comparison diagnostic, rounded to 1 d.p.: 3.8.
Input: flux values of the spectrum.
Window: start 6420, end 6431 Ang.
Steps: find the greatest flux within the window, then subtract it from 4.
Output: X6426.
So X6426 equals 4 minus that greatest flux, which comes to -12.4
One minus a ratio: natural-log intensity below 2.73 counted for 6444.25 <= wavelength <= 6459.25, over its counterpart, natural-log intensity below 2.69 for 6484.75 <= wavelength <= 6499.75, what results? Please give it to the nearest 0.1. -1.0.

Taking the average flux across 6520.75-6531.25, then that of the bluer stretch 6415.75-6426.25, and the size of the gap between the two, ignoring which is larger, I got 1.3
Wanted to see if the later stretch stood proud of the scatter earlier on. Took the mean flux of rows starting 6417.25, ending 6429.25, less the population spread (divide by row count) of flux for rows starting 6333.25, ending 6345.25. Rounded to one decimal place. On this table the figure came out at 13.0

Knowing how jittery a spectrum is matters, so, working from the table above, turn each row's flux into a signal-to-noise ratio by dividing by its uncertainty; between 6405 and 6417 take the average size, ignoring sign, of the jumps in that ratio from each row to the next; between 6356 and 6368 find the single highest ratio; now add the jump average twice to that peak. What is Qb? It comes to 15.1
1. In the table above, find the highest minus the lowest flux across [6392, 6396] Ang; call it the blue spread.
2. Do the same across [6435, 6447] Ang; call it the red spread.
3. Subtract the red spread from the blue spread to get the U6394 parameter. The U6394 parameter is 1.0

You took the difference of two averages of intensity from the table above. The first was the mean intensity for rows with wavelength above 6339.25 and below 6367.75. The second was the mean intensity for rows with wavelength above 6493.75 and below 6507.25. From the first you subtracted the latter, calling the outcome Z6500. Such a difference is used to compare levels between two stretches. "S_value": 1.1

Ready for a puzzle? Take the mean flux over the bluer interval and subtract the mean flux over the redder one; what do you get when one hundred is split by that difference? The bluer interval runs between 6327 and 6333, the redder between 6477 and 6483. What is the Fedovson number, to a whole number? 48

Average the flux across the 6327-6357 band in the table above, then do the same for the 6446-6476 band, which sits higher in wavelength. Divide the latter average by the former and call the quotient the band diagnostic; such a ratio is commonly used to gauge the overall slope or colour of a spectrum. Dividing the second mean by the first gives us 1.05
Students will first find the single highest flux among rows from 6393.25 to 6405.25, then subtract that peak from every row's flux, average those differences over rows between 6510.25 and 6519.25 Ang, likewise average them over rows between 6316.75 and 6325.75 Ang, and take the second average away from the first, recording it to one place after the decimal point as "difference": 1.5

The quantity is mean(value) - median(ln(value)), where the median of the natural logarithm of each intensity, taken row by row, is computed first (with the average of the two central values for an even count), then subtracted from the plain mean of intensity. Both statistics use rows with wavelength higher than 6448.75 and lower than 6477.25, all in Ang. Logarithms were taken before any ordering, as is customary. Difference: 13.8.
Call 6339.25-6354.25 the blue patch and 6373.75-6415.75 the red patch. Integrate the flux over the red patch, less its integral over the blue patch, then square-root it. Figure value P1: 20.5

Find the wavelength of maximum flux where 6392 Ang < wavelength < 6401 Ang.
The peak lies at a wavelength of 6397.0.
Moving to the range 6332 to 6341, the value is 6334.0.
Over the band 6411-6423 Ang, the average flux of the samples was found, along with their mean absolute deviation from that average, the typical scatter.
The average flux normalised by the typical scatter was 10.7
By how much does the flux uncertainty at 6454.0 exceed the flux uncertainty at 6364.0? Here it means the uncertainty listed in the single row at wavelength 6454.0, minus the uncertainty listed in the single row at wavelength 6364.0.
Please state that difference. -2.50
